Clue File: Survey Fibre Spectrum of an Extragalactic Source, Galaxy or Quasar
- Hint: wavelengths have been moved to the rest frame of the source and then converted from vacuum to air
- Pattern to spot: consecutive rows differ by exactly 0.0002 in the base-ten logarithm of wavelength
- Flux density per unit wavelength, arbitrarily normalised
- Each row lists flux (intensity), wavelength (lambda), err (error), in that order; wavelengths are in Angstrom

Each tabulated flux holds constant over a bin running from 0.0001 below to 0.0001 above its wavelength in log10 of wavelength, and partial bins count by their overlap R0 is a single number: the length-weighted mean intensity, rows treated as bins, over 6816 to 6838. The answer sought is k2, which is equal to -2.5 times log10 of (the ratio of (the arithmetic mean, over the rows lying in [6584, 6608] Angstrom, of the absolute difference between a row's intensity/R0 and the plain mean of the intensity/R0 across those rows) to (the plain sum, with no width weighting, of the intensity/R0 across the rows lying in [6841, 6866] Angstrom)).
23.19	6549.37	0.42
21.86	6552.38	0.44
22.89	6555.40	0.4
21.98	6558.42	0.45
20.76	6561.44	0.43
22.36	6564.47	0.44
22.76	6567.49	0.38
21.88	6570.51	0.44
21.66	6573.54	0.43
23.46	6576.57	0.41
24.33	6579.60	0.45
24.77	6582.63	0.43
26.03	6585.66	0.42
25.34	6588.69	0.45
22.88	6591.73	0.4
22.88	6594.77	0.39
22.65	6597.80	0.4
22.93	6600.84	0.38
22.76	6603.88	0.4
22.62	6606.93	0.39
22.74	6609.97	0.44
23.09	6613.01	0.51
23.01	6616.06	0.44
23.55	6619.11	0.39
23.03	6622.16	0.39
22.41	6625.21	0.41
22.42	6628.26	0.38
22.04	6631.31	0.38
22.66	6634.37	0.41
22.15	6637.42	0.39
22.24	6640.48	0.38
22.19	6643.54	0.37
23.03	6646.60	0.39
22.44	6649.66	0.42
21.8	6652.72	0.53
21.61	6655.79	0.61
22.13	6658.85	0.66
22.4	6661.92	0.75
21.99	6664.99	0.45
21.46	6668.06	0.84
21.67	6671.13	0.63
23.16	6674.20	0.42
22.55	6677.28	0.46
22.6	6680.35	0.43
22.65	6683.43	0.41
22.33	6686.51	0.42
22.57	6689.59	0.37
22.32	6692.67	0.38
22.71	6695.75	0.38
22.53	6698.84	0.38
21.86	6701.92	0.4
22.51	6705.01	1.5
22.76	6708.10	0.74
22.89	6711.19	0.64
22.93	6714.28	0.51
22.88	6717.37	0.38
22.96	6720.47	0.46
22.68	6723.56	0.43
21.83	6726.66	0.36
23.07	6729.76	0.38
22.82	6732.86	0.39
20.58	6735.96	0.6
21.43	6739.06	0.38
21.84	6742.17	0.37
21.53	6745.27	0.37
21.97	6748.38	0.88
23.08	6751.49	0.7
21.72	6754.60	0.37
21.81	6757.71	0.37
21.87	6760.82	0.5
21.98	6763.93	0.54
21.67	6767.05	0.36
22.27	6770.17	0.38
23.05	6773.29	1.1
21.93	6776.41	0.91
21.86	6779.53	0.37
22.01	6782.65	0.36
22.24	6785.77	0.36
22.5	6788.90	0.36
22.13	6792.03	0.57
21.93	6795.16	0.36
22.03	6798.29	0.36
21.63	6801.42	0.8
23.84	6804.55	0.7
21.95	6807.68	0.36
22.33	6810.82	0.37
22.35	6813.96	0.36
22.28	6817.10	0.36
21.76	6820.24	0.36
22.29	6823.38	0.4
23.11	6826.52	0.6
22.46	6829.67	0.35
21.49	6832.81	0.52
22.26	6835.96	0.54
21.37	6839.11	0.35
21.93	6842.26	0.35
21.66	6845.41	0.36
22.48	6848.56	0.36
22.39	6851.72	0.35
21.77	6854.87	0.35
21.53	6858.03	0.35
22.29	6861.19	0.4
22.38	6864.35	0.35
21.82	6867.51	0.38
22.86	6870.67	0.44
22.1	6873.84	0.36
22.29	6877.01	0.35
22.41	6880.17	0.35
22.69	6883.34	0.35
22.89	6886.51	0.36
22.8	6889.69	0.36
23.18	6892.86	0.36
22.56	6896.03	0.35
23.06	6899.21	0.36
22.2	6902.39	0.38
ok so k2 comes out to 5.53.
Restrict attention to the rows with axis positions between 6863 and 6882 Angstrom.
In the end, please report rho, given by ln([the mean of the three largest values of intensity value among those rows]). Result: 3.12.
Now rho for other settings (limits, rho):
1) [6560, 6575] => 3.11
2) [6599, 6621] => 3.14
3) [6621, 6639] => 3.12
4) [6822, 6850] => 3.12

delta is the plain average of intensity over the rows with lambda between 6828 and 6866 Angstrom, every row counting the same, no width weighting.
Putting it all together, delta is 22.0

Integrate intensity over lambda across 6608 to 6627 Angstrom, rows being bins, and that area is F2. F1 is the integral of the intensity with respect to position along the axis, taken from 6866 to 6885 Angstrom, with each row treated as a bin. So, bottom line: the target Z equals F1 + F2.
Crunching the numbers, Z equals 861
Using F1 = 425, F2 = 436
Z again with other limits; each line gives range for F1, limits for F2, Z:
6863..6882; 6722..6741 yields 843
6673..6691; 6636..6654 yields 809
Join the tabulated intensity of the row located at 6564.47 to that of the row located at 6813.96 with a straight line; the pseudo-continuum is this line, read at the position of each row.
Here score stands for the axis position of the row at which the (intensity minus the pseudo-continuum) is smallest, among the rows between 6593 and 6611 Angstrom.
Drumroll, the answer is 6606.93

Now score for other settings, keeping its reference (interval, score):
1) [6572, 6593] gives 6573.54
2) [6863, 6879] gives 6867.51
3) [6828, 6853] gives 6839.11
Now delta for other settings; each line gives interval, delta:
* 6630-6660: 22.2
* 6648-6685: 22.2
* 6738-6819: 22.1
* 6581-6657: 22.9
